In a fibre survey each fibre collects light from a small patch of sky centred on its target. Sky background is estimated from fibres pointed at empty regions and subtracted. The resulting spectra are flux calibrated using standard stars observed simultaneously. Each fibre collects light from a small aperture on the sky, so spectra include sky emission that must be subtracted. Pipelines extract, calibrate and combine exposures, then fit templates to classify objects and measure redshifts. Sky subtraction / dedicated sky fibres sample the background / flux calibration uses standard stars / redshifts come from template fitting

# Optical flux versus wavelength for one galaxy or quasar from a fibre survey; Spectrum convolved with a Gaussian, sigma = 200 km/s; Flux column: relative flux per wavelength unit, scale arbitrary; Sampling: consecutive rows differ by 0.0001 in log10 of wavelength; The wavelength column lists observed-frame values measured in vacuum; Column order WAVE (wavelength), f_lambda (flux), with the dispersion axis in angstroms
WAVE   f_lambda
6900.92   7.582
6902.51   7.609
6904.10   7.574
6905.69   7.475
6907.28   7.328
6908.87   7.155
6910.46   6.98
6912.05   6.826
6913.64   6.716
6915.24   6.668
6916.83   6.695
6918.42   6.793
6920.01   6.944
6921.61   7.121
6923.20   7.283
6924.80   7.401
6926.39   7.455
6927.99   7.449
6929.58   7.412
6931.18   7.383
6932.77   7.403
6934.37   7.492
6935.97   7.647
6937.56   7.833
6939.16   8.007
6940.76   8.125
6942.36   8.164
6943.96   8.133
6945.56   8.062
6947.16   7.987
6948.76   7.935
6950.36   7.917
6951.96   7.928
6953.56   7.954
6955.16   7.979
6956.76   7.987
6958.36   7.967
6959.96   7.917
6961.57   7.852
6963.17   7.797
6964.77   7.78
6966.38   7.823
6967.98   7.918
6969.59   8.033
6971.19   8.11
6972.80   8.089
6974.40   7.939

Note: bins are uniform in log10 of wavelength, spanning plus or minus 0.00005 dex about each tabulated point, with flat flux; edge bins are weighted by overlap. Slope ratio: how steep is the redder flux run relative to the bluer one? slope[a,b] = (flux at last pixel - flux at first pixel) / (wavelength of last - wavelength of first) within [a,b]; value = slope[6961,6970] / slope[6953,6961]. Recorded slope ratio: -3.9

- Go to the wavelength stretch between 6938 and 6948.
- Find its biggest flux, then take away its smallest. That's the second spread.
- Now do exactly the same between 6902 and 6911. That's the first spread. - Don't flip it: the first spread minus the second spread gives 0.45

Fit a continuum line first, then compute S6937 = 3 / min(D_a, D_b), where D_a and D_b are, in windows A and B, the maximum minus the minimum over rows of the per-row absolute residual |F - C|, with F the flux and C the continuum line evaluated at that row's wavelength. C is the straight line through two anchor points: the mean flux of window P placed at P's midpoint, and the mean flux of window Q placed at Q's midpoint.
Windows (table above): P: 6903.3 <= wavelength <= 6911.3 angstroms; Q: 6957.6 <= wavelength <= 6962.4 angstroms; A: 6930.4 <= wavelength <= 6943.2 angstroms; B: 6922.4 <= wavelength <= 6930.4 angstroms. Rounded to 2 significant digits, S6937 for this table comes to 22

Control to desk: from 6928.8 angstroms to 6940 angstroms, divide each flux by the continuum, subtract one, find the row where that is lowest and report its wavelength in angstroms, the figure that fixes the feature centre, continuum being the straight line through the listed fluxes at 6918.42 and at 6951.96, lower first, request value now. 6932.77 angstroms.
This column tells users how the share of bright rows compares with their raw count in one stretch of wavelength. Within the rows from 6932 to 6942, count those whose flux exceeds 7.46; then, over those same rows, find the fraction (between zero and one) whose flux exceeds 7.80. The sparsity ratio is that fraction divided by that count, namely 0.10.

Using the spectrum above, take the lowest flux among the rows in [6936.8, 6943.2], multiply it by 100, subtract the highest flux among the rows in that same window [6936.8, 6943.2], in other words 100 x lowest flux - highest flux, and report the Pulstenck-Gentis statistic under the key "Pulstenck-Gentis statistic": 775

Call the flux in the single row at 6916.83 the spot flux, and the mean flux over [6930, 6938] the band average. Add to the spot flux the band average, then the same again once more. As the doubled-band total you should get 21.8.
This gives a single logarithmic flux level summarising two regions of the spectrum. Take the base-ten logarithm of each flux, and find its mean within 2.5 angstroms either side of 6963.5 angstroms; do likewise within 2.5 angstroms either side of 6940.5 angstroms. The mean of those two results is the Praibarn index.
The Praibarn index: 0.90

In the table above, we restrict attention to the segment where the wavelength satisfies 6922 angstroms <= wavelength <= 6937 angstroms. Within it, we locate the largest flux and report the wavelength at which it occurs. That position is 6935.97 angstroms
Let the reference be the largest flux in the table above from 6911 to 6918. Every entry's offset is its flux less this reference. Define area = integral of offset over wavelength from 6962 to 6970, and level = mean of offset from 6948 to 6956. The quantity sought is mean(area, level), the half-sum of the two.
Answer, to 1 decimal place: 4.7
